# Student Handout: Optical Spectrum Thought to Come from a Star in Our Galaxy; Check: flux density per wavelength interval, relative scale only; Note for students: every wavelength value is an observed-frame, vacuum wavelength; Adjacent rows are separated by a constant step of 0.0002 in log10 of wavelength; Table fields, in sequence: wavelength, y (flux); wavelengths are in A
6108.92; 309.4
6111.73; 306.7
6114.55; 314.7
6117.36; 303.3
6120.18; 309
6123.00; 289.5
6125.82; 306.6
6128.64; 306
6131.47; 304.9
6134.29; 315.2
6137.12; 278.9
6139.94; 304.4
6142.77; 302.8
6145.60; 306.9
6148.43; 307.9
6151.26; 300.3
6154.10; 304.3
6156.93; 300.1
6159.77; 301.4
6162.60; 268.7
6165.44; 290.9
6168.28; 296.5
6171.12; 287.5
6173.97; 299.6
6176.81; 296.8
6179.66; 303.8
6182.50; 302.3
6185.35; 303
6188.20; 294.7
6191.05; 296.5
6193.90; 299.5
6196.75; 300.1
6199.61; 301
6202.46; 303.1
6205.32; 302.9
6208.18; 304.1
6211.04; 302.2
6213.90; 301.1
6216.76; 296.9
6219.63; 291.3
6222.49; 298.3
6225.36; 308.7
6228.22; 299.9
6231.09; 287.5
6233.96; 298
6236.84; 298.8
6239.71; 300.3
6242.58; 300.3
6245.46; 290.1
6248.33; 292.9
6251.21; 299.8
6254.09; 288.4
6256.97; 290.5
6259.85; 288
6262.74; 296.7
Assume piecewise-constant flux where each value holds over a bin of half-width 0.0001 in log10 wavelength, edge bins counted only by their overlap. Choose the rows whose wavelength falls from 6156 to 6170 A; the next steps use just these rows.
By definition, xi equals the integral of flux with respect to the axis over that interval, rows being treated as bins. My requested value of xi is 4077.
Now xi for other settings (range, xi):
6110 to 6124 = 4273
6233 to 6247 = 4164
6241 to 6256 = 4415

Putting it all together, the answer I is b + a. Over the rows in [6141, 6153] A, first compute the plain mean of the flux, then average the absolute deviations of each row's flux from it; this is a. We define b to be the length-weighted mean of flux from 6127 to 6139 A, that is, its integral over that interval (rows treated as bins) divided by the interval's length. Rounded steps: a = 2.9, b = 302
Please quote 304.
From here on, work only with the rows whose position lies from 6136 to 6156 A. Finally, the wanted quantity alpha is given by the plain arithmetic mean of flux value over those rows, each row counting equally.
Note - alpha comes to 301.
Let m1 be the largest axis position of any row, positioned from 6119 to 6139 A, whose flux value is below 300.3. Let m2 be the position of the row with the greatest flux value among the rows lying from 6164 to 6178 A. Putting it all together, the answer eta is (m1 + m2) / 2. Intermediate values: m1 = 6137.12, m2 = 6173.97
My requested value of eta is 6155.5 A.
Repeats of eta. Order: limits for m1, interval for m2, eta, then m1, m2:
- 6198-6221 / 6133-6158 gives 6177.0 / 6219.63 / 6134.29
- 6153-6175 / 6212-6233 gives 6199.7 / 6173.97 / 6225.36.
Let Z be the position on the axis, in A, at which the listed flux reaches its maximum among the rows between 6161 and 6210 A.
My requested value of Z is 6208.18 A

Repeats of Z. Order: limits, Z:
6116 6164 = 6134.29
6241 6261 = 6242.58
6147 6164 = 6148.43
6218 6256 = 6225.36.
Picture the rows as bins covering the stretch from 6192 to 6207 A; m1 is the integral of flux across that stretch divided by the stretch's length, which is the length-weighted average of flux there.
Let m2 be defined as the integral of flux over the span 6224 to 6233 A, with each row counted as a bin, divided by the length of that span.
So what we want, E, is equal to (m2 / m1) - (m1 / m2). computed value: -0.016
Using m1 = 301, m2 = 299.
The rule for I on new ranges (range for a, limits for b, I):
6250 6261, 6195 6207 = 306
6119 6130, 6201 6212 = 310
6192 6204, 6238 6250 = 297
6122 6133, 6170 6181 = 303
